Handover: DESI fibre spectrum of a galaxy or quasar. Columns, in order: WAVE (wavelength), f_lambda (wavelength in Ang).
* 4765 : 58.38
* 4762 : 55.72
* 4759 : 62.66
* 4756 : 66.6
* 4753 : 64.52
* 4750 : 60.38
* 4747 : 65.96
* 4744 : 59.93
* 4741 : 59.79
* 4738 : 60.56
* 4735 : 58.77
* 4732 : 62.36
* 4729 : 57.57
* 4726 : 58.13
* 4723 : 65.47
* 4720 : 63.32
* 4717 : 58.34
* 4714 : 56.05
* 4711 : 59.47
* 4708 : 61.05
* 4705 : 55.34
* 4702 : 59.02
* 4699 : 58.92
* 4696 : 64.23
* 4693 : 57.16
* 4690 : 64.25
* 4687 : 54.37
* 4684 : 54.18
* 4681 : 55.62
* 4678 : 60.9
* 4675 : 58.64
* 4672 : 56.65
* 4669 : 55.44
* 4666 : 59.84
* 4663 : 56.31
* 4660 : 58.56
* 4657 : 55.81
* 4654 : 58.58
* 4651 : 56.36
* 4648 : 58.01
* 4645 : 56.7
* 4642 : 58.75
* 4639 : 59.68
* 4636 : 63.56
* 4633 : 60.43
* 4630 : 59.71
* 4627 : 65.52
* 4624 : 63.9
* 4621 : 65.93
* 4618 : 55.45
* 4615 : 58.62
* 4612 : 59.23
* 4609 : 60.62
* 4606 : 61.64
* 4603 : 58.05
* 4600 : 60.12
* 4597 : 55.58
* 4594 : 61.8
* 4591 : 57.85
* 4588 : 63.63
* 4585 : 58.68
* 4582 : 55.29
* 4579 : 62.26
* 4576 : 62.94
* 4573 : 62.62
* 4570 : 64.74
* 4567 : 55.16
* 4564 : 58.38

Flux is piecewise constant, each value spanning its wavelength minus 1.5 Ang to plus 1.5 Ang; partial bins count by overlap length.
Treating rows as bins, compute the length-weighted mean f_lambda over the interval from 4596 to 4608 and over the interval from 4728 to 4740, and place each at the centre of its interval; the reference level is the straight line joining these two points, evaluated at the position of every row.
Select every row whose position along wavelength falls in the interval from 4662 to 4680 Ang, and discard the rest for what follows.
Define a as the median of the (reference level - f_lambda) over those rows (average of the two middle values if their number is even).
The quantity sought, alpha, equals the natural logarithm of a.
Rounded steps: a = 1.9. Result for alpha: 0.6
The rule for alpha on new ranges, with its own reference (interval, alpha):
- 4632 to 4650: -2.4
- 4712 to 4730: 0.5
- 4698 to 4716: -0.3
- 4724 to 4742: -0.4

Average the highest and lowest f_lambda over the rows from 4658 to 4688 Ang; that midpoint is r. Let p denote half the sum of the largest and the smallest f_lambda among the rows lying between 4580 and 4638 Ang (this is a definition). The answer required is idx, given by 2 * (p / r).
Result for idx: 2.11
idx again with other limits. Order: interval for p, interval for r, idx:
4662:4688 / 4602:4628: 1.90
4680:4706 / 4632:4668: 1.98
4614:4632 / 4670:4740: 2.03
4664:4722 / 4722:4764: 1.94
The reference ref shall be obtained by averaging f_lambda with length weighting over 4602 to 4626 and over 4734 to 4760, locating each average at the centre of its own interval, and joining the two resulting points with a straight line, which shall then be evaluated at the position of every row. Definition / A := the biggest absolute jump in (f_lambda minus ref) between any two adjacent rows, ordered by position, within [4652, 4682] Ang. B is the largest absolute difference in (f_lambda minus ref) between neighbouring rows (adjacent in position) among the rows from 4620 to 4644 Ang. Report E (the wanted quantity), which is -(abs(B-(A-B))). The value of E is -6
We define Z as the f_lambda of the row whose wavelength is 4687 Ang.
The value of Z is 54.37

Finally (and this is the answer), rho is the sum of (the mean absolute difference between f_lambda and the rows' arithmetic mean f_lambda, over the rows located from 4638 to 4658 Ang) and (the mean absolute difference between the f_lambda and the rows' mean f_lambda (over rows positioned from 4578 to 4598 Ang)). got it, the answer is 4.0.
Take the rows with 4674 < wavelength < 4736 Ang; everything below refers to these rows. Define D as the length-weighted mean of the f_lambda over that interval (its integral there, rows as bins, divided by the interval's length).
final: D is 59.2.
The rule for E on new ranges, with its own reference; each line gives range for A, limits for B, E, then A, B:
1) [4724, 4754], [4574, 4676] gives -15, 6.0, 10.4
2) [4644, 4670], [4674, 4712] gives -15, 4.4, 9.8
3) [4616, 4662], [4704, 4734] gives -4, 10.4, 7.4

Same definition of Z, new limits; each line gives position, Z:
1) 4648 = 58.01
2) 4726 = 58.13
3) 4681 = 55.62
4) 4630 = 59.71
